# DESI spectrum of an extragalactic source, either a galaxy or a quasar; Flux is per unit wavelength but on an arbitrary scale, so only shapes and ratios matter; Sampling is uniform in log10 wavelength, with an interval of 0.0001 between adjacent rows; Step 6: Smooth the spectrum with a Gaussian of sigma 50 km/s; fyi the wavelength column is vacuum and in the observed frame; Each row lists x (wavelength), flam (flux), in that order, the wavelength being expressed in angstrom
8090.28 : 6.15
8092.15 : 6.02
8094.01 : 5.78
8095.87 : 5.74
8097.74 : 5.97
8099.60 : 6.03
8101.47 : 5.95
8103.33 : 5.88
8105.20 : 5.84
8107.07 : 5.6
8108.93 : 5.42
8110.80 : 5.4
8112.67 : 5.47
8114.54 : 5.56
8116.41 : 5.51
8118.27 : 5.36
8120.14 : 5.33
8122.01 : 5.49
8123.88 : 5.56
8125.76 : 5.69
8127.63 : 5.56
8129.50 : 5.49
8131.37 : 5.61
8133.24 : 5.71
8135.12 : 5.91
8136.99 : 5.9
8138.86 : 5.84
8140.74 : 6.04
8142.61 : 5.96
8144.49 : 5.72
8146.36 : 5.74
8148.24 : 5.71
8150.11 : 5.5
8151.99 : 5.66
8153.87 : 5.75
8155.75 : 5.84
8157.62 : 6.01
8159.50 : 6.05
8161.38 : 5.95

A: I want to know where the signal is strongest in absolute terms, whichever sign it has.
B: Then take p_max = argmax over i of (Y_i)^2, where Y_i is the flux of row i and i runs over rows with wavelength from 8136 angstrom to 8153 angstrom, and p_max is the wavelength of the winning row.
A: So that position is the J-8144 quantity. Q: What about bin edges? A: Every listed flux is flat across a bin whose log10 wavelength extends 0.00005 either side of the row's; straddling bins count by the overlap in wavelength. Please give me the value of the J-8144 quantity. 8140.74 angstrom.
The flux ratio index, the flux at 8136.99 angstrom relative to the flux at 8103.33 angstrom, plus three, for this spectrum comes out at 4.00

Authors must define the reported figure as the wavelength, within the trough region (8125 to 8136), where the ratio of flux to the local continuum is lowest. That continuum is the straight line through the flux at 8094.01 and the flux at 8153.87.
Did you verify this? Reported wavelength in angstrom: 8129.50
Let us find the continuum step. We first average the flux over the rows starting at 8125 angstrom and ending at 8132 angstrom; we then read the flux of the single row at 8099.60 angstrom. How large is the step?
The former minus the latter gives -0.44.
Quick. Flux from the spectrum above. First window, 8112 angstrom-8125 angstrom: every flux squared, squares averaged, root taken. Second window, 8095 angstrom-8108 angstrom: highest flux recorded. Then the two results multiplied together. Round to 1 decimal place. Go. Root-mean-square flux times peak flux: 33.0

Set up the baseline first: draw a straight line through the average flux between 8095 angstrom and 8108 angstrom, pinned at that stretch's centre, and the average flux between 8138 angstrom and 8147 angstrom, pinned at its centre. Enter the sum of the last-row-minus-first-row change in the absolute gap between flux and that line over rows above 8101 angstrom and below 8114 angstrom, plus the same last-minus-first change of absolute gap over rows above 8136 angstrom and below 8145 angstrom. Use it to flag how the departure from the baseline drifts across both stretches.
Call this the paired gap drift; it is 0.40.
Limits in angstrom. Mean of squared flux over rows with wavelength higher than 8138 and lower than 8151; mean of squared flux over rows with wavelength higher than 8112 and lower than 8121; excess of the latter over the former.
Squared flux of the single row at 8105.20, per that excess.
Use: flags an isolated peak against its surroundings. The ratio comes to -8.9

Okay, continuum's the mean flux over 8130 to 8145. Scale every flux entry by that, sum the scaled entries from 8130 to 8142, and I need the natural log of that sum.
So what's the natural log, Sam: 1.8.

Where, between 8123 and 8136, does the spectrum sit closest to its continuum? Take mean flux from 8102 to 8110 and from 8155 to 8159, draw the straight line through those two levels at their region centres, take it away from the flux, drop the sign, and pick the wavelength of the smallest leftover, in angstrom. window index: 8135.12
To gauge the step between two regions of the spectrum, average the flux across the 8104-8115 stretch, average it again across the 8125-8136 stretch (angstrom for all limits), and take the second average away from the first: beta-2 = -0.11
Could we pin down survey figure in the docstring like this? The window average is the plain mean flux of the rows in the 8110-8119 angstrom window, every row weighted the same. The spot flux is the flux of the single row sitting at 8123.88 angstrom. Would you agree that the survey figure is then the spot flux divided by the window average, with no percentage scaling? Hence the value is 1.02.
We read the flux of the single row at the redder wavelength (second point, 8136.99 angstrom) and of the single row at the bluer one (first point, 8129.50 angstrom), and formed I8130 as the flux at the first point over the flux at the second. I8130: 0.93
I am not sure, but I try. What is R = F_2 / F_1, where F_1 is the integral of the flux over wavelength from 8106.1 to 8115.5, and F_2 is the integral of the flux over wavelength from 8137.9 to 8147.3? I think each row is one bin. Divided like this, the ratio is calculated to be 1.07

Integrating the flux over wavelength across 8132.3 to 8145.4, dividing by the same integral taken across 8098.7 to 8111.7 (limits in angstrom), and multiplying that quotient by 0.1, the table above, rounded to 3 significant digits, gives 0.103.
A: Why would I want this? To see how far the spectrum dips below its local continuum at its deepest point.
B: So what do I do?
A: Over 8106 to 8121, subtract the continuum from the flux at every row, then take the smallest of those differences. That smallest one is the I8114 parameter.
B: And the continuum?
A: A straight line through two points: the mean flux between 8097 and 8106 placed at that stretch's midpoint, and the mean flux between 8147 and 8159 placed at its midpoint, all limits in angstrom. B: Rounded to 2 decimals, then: -0.54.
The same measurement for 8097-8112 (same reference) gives -0.50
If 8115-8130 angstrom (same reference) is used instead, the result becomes -0.54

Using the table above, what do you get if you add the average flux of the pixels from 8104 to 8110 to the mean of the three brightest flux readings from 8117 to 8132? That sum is 11.24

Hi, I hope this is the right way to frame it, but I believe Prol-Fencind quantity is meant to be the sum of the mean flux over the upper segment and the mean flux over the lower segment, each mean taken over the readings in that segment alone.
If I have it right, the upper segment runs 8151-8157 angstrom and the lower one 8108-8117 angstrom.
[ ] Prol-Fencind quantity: 11.2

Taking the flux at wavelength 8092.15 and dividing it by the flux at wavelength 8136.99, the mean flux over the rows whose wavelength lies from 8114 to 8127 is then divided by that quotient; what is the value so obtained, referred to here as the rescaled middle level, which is 5.4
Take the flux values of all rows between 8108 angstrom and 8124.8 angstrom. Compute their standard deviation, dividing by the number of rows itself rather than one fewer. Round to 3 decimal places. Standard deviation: 0.078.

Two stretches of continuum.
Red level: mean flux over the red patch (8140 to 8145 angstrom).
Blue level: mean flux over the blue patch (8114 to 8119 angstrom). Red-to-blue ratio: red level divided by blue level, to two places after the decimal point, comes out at 1.08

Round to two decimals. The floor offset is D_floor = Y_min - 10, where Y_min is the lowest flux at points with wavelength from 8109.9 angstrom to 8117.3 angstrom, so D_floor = -4.60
